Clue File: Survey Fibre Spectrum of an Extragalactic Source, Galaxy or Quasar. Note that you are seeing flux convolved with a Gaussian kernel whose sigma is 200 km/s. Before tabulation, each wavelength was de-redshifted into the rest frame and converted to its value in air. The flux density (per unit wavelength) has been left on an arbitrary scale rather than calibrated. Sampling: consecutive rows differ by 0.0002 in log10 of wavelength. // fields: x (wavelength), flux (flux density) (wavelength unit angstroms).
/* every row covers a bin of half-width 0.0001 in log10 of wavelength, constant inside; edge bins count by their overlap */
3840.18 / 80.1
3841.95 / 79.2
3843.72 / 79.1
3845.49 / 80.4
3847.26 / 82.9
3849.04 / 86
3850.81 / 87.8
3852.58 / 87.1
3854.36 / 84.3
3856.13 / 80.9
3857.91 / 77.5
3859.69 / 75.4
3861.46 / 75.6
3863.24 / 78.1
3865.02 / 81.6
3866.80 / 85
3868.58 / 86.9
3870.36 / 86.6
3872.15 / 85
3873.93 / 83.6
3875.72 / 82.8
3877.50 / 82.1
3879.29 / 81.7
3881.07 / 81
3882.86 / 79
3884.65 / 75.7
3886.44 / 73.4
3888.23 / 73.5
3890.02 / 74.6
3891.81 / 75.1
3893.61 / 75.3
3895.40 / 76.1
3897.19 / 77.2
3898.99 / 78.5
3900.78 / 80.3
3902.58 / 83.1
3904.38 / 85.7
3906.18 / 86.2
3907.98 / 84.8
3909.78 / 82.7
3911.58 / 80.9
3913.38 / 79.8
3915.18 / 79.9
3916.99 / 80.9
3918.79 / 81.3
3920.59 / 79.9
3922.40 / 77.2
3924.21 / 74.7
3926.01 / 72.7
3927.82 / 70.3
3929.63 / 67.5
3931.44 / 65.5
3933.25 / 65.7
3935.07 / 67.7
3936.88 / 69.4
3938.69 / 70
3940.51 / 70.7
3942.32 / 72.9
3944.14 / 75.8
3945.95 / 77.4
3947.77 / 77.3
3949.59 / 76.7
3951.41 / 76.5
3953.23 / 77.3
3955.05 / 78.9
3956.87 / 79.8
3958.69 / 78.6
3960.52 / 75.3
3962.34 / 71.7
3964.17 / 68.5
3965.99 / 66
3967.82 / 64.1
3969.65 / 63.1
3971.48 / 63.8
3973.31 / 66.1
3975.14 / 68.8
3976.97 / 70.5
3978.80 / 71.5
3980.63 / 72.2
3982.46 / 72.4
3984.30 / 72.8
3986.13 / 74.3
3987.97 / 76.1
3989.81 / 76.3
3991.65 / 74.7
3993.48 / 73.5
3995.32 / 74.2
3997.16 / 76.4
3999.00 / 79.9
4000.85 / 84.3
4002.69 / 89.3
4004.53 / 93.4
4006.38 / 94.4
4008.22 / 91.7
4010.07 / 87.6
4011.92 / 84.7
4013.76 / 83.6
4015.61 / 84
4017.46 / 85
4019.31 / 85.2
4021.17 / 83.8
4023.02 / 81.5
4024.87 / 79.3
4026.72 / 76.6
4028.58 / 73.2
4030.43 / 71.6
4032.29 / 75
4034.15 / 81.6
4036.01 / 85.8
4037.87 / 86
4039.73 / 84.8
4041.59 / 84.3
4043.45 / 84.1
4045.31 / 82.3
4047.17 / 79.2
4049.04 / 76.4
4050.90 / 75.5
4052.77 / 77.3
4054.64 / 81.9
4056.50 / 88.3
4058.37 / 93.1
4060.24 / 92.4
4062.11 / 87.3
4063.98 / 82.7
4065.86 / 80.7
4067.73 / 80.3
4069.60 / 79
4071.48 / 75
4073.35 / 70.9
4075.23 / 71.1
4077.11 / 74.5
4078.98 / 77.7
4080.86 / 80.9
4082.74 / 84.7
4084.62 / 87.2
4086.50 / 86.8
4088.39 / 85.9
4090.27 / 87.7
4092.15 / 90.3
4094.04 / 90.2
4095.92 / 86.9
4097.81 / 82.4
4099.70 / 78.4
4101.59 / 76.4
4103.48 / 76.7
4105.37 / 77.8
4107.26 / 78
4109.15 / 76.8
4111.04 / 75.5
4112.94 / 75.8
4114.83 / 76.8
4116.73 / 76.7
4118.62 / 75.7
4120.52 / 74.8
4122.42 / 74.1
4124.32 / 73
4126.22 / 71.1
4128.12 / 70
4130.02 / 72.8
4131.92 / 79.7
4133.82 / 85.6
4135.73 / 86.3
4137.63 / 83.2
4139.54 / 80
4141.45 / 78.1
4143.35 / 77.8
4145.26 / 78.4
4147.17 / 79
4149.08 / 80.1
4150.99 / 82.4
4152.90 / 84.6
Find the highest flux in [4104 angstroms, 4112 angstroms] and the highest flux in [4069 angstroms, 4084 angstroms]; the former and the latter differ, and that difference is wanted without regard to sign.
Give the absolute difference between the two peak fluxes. 7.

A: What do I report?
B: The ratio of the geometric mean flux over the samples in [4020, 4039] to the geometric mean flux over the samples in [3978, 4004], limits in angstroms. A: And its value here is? 1.041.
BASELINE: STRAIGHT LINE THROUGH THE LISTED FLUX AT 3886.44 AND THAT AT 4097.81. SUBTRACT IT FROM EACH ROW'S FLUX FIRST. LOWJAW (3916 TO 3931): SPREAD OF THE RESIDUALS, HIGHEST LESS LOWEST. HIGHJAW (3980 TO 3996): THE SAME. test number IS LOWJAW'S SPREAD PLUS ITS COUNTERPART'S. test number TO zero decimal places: 18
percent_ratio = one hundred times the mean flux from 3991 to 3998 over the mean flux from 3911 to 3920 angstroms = 93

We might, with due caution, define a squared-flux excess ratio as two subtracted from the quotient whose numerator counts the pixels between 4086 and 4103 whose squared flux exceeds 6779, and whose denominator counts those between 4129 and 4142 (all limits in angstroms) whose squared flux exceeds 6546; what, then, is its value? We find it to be 0.3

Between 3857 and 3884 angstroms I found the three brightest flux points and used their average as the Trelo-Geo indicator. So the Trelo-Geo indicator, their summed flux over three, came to 86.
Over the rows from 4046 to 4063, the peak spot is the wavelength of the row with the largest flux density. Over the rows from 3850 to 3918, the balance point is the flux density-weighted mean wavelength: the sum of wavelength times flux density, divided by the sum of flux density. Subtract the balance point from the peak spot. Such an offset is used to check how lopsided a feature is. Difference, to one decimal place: 174.7 angstroms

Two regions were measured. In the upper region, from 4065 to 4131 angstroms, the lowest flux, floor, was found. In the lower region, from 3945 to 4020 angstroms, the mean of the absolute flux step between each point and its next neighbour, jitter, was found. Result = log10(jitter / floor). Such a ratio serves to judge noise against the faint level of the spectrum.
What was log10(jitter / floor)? -1.60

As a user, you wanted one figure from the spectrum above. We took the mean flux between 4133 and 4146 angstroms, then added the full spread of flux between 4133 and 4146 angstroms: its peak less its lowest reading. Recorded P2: 89.8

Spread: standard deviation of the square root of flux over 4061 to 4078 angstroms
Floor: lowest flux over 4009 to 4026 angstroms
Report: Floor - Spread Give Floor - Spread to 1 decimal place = 79.0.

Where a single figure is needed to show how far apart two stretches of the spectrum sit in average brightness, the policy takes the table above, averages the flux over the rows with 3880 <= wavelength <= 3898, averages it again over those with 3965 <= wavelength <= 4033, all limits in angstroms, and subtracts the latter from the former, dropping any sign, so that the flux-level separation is 1.2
